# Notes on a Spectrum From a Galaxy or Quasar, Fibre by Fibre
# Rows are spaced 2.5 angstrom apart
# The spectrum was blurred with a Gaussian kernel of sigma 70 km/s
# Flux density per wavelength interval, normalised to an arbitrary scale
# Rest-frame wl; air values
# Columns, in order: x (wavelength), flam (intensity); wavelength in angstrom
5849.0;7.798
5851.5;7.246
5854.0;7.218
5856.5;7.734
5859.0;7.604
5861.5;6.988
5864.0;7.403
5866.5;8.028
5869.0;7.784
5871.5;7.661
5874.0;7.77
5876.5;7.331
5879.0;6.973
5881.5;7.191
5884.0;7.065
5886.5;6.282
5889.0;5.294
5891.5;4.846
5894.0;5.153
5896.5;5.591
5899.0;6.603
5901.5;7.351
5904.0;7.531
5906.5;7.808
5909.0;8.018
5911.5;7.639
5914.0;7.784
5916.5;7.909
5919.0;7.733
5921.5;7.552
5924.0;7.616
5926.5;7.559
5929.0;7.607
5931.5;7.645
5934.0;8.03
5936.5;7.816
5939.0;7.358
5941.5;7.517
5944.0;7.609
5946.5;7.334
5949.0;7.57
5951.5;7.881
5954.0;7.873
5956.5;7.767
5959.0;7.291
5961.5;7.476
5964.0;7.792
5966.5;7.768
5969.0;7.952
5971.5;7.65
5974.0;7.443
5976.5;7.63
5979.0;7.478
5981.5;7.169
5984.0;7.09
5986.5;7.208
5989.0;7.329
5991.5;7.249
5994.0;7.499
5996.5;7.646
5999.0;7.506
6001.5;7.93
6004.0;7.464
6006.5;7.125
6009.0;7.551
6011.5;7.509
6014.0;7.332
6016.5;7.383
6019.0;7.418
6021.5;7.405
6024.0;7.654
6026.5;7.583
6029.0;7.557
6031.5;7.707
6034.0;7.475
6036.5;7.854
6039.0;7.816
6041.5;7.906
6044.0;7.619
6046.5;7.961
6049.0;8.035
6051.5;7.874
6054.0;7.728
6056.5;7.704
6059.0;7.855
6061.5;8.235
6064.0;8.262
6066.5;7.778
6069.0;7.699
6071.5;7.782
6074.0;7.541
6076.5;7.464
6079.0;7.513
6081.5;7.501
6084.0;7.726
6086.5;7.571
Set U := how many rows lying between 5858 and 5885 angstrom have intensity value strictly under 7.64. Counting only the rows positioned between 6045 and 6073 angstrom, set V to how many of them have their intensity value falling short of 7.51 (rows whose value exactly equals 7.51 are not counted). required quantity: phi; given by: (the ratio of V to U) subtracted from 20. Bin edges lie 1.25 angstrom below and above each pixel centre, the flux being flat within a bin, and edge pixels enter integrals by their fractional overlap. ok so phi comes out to 20.0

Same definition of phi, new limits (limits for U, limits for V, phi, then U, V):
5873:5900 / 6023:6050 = 19.9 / 10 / 1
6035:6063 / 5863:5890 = 13.0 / 1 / 7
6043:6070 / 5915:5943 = 19.0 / 1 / 1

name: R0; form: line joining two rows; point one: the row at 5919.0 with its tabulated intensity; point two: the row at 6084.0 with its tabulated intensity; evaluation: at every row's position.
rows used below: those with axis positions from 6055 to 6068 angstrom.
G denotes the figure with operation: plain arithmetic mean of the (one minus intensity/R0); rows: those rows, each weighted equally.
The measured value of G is -0.031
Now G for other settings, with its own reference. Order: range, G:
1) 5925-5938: 0.000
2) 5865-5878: 0.003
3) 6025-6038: 0.012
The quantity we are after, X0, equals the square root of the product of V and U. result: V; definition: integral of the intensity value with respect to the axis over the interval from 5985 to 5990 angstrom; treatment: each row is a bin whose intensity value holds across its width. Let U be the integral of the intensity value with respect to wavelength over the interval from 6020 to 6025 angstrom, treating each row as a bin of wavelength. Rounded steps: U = 37.6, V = 36.3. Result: 36.9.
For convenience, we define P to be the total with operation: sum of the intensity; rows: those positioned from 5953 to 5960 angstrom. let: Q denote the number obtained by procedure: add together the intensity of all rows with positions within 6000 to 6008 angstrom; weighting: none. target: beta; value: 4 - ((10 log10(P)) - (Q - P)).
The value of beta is -10.0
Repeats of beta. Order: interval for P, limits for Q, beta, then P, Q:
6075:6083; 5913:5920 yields -8.6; 22.5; 23.4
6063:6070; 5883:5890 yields -14.9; 23.7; 18.6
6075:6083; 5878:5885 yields -10.8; 22.5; 21.2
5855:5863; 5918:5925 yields -8.9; 22.3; 22.9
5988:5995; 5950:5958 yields -8.0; 22.1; 23.5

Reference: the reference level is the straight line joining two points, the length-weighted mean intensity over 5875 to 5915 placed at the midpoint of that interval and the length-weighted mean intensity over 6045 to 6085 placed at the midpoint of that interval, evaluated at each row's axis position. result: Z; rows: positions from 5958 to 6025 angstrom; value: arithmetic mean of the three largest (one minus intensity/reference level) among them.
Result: 0.031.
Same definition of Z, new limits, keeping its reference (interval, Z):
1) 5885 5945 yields 0.246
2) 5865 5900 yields 0.246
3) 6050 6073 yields 0.008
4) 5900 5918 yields -0.097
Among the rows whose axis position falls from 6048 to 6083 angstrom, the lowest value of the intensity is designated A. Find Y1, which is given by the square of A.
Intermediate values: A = 7.464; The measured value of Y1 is 55.7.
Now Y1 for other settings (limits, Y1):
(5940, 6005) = 50.3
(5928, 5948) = 53.8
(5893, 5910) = 26.6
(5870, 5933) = 23.5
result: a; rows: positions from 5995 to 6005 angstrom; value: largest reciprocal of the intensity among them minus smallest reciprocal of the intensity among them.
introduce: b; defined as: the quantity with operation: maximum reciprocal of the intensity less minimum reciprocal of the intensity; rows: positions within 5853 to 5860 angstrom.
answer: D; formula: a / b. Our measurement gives 0.9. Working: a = 0.008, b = 0.009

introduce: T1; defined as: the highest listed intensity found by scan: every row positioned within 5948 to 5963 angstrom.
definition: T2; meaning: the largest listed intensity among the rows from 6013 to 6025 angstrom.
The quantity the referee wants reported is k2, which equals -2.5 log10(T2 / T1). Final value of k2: 0.03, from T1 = 7.881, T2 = 7.654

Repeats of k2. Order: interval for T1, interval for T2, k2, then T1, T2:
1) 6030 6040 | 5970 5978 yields 0.03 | 7.854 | 7.65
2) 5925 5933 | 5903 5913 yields -0.05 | 7.645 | 8.018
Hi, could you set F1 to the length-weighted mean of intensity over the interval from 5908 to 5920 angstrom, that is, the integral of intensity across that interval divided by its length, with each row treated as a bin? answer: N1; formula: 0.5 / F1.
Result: 0.0640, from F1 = 7.8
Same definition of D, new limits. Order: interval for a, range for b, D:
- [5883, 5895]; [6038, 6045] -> 13.6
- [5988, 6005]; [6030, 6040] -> 1.8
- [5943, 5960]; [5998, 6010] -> 0.7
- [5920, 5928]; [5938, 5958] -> 0.1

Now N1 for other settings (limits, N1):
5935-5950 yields 0.0663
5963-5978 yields 0.0649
